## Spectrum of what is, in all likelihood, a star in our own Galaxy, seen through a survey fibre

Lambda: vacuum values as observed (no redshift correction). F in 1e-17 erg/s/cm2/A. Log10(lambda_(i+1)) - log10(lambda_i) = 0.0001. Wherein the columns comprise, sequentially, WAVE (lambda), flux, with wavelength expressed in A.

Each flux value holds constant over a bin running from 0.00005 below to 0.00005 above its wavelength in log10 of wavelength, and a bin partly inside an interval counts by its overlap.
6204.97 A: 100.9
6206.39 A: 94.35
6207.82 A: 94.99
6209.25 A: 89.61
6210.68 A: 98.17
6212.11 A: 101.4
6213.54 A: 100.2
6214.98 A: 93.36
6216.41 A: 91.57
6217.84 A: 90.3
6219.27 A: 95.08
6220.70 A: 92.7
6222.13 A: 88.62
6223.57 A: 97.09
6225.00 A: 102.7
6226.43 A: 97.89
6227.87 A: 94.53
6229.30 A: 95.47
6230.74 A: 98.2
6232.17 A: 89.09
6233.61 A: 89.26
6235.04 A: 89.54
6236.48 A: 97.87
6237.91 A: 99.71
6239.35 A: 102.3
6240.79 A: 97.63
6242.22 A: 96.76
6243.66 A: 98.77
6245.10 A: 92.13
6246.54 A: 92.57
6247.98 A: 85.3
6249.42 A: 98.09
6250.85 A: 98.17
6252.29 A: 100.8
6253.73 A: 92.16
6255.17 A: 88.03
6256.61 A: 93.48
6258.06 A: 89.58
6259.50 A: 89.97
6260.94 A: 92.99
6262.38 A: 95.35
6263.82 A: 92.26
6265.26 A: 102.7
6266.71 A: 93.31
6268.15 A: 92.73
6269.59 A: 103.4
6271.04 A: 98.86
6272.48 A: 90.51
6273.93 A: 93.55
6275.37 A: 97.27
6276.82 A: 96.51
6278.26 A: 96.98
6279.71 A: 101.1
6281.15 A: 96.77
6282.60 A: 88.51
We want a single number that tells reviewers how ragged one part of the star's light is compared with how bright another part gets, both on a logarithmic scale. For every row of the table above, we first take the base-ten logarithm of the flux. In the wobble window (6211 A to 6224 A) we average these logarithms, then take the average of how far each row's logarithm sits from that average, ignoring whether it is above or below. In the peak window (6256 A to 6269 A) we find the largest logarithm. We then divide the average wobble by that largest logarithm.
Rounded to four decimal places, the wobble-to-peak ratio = 0.0080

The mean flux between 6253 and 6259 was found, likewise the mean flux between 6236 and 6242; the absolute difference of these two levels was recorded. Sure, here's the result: 8.6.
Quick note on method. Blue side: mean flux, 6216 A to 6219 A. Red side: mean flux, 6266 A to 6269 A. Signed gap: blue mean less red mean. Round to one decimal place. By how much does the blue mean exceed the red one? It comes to -2.1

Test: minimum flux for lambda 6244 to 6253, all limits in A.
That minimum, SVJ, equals 85.3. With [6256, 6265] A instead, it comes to 89.58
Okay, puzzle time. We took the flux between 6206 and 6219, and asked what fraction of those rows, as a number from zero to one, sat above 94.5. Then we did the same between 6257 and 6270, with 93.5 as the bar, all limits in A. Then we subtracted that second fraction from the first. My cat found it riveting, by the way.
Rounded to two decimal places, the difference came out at 0.11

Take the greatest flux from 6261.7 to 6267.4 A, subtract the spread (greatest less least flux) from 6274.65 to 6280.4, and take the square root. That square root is 9.91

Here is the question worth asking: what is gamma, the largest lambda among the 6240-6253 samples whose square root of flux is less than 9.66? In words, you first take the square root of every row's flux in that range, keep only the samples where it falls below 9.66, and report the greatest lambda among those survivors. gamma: 6247.98 A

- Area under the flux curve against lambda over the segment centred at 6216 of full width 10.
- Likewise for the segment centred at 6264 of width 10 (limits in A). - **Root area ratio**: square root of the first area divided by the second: 1.00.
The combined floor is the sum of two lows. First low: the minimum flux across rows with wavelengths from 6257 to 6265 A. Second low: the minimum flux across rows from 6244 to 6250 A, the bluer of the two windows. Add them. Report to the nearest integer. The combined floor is 175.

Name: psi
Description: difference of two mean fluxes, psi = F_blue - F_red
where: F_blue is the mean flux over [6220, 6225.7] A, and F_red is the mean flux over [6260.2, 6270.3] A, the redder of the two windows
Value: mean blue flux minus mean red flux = -1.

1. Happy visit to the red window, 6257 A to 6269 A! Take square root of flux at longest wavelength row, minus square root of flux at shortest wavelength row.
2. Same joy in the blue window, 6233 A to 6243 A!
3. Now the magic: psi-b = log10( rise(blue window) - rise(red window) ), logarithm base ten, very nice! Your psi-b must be -0.65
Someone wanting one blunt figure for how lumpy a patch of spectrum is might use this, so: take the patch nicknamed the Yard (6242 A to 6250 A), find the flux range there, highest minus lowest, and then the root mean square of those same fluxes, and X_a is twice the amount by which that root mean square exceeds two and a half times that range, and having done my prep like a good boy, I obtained 121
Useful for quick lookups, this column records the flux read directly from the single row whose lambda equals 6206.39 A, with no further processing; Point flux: 94.35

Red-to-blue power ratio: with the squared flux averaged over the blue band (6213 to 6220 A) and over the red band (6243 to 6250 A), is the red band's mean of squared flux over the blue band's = 0.99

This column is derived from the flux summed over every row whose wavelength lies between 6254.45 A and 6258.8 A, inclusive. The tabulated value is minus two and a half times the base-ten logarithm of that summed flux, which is -6.08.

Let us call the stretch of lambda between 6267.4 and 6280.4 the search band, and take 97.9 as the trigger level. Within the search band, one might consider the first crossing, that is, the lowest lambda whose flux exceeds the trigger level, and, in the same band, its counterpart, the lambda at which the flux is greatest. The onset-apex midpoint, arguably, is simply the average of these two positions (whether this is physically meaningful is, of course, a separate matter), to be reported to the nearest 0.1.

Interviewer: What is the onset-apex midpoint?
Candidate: 6269.6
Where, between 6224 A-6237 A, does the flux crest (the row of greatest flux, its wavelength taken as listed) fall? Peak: 6225.00 A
